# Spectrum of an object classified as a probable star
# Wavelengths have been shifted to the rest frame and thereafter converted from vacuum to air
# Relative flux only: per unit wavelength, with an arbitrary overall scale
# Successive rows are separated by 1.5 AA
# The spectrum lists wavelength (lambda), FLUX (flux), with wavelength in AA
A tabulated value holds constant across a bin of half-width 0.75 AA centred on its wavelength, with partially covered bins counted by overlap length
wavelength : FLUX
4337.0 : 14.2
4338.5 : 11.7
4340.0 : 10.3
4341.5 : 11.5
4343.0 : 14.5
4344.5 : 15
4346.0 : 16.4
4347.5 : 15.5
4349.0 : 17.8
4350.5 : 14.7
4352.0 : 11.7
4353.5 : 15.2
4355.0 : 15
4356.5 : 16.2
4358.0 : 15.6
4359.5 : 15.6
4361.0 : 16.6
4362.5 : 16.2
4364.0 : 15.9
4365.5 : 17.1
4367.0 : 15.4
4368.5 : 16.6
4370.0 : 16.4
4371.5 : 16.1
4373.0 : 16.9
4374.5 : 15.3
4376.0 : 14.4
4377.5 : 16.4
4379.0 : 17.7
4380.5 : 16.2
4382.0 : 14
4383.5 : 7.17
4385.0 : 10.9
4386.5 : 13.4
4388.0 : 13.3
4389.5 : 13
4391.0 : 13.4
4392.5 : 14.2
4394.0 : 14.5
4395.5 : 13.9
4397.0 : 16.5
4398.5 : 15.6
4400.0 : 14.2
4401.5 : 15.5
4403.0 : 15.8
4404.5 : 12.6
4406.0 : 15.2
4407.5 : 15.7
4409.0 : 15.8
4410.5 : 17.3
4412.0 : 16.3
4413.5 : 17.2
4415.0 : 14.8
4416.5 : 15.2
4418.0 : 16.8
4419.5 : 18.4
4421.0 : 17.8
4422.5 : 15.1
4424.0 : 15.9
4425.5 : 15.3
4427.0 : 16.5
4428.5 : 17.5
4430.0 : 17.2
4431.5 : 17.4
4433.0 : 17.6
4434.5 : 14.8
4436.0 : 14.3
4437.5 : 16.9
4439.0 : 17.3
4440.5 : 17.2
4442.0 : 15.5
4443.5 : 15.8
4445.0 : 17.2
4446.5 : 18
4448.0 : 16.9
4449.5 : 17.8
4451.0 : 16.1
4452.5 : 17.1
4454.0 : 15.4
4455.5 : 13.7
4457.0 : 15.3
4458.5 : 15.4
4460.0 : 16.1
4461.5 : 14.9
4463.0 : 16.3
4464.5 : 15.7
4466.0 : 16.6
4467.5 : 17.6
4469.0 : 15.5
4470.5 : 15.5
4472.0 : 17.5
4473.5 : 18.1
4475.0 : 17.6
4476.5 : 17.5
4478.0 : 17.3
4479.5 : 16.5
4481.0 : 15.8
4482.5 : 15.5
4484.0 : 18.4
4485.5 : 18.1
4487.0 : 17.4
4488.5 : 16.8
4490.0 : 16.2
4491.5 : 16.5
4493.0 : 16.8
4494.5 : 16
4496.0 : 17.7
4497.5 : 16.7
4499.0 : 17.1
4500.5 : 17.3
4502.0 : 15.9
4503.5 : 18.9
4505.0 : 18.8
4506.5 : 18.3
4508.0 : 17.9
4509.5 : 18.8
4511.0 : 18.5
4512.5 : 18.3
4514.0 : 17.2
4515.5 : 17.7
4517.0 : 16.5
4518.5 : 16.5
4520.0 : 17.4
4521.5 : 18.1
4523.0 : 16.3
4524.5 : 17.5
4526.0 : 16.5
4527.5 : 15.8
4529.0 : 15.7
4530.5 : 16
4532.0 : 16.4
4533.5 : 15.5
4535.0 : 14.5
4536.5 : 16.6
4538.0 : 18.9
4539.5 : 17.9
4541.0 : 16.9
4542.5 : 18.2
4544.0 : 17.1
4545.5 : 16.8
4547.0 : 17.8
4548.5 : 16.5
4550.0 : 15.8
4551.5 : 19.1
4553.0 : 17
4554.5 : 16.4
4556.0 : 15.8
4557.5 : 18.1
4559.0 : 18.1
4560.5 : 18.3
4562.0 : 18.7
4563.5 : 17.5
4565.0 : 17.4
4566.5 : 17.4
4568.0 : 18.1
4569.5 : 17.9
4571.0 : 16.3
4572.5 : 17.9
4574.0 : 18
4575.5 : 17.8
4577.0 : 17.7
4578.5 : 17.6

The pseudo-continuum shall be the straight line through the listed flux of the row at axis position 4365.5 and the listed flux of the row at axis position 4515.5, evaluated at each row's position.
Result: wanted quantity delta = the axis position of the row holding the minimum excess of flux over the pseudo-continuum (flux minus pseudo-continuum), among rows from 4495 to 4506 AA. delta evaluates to 4502.0 AA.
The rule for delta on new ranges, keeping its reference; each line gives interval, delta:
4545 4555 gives 4550.0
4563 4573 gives 4571.0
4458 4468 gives 4461.5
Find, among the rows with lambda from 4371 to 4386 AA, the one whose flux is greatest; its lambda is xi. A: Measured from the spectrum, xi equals 4379.0 AA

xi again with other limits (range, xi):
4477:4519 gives 4503.5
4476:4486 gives 4484.0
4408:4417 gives 4410.5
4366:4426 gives 4419.5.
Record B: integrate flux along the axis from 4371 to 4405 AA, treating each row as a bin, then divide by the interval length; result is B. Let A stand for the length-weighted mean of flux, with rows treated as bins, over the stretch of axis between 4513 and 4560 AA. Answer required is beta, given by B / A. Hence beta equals 0.85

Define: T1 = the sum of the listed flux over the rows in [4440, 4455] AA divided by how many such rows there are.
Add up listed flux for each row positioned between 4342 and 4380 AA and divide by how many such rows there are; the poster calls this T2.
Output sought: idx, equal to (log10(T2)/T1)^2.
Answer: 0.0051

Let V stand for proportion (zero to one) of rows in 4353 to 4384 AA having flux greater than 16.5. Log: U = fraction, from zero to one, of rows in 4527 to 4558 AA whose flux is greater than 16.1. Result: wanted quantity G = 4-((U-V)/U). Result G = 3.36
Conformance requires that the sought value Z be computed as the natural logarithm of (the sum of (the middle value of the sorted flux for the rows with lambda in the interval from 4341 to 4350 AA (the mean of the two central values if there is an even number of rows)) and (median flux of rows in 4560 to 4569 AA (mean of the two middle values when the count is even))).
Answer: 3.50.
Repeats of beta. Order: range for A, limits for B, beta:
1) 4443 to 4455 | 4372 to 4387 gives 0.85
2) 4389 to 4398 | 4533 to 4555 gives 1.19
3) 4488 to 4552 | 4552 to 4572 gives 1.02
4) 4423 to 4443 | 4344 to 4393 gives 0.92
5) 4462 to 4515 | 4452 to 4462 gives 0.90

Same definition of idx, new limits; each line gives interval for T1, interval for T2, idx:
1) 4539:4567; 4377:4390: 0.0042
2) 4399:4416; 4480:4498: 0.0063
